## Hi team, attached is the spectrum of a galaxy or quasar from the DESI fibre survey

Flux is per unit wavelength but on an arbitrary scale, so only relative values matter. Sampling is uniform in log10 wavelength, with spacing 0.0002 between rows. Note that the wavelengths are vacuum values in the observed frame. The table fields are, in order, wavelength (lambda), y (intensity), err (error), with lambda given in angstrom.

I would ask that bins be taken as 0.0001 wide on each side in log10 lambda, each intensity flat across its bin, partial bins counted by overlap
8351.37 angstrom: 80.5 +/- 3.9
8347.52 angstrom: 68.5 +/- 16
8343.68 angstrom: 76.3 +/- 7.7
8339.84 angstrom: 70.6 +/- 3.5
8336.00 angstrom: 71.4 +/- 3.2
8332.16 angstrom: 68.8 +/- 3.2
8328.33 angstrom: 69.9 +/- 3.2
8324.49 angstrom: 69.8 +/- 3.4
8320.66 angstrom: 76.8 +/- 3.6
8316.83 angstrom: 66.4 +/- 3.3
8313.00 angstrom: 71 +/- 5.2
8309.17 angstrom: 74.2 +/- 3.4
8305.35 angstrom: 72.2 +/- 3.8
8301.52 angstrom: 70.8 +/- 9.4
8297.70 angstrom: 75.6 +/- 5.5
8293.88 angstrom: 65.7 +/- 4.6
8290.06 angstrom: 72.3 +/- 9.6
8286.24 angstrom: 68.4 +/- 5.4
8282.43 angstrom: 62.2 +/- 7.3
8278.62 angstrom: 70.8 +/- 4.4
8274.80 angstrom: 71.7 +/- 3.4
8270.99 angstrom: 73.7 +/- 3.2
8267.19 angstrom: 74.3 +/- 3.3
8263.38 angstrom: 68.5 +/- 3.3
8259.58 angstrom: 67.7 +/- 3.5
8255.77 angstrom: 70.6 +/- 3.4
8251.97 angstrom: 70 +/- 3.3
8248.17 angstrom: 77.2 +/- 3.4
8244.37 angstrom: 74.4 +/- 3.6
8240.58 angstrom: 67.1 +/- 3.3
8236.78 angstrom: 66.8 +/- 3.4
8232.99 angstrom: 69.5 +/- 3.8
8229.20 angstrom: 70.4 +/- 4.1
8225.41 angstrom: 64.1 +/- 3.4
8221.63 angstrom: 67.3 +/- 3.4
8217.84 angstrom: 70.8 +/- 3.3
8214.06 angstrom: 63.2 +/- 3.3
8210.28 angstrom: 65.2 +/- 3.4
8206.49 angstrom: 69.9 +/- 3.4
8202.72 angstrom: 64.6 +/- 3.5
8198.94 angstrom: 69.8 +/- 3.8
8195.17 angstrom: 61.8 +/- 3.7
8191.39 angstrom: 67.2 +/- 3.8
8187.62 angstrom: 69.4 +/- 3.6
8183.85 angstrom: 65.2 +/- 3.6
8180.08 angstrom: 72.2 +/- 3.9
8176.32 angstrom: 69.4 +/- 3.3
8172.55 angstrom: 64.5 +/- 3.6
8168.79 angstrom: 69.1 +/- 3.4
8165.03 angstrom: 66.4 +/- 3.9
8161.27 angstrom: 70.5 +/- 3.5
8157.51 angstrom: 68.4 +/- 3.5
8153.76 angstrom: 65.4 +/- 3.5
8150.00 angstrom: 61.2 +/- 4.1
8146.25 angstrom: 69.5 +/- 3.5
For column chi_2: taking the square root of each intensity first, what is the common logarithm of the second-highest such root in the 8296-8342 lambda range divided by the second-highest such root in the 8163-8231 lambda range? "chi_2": 0.014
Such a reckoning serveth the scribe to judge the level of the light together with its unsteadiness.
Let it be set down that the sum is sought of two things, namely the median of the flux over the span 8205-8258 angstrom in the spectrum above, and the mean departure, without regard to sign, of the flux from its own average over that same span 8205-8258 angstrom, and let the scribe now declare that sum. 72.6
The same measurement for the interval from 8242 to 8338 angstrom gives 73.4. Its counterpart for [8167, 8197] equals 70.8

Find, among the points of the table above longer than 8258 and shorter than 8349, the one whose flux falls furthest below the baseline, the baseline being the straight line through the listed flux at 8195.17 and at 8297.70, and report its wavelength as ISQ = 8347.52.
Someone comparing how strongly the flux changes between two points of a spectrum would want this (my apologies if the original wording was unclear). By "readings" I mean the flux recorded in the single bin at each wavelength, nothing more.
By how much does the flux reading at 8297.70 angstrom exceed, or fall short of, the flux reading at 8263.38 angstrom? 7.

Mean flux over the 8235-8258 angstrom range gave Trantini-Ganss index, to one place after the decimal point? 71.0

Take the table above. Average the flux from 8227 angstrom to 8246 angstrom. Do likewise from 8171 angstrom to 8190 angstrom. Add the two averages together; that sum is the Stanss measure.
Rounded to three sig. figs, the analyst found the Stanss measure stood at 138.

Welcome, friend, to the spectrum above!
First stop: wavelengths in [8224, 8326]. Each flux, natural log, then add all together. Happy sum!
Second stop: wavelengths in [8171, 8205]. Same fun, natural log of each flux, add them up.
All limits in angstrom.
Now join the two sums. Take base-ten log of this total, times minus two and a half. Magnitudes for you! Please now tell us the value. -5.5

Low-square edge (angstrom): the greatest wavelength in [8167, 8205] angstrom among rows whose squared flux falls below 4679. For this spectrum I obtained 8202.72 angstrom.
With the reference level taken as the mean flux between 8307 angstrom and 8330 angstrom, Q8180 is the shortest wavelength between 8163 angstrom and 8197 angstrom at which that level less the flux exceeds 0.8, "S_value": 8165.03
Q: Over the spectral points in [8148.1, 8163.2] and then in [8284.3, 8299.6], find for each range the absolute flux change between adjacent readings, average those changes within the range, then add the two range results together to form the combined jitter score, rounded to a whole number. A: 10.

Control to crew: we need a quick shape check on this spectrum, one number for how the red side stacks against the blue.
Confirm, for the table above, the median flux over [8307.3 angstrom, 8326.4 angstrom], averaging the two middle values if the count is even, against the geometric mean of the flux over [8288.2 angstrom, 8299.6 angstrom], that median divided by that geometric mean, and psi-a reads 1.00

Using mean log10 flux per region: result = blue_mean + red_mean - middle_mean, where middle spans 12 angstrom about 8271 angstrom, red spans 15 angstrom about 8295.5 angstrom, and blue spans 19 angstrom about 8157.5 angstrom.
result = 1.81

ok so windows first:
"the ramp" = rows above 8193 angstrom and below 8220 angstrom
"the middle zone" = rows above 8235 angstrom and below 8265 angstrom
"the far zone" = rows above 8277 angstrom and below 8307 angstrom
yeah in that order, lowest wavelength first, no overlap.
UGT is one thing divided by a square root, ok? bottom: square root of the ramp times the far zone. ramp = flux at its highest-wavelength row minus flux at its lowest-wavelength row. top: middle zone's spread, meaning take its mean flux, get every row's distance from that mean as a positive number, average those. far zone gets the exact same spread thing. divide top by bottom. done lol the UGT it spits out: 0.53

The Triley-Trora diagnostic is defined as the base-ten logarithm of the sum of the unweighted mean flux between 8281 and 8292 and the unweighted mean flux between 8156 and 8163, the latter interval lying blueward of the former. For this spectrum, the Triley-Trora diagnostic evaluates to 2.14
